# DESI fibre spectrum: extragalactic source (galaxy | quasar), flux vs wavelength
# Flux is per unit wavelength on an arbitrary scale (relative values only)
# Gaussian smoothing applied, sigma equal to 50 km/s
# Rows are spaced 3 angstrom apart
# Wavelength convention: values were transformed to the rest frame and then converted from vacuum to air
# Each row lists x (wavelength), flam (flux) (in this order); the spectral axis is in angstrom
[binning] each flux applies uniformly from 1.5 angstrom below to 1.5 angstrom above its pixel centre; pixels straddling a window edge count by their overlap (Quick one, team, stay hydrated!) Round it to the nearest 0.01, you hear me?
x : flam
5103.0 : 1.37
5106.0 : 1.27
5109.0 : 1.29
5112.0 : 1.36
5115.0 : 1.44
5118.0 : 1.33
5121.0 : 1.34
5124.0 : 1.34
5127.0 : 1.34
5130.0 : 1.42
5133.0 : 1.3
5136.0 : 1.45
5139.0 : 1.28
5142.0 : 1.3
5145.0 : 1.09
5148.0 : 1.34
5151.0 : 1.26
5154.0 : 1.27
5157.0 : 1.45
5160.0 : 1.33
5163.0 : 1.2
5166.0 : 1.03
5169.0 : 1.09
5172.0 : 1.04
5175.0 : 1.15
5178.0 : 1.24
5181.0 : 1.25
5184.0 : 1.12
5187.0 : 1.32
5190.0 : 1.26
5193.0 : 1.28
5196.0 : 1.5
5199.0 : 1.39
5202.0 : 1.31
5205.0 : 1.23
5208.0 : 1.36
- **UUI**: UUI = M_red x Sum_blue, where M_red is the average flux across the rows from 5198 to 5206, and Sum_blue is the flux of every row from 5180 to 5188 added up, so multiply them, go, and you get 4.83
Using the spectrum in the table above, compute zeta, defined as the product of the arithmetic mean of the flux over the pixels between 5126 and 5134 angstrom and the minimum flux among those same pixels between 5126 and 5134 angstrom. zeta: 1.8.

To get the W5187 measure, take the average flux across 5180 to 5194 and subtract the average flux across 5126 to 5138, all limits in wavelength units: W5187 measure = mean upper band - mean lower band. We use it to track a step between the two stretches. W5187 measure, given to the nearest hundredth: -0.13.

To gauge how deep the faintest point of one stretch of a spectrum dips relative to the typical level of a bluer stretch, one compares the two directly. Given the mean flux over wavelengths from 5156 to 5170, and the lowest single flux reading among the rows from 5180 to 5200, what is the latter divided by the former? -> 0.92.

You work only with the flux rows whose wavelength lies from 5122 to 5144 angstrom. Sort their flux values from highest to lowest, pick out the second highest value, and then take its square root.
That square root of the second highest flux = 1.19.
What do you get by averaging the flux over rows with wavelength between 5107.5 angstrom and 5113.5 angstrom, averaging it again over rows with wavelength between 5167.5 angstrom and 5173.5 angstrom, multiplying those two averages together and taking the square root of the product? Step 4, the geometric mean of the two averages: 1.19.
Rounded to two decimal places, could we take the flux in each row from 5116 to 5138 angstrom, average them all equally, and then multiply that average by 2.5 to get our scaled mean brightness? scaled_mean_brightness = 3.40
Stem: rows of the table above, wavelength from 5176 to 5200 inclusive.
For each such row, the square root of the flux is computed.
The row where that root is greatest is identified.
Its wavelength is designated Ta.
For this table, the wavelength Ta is 5196.0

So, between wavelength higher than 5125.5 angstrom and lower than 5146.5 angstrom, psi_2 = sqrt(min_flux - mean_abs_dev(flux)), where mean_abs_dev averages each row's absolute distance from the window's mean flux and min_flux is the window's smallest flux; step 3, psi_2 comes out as 1.01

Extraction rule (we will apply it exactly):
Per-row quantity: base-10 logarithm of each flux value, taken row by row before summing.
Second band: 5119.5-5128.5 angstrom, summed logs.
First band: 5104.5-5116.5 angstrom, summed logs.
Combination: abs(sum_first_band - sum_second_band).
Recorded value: 0.12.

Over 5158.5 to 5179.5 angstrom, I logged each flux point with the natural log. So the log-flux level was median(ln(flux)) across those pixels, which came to 0.14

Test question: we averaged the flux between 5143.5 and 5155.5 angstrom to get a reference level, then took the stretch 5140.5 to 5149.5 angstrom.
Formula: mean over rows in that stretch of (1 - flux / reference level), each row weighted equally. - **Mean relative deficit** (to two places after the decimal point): 0.00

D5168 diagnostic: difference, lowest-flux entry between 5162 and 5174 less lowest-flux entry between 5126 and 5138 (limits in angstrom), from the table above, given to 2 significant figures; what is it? -0.27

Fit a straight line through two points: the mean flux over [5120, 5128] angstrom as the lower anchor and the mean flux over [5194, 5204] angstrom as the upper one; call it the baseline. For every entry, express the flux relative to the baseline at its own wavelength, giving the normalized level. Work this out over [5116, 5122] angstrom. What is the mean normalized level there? 1.00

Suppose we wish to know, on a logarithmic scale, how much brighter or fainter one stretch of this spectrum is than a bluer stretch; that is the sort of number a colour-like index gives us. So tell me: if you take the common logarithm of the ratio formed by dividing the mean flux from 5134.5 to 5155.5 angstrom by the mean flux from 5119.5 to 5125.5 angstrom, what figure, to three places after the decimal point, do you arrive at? -0.018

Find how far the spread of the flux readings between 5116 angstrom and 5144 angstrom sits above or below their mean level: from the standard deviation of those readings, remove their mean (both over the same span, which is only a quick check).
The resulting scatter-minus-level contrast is -1.29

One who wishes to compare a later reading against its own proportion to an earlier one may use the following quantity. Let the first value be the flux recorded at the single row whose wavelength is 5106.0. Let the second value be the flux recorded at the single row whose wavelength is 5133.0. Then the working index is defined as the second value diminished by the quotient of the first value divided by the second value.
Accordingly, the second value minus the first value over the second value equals 0.32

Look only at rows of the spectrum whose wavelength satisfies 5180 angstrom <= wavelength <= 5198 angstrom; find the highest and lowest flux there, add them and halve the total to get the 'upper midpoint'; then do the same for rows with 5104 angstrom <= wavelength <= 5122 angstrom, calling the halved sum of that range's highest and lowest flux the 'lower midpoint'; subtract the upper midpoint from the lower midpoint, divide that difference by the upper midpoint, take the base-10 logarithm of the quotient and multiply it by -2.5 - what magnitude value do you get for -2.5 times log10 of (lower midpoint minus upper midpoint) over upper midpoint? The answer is 3.7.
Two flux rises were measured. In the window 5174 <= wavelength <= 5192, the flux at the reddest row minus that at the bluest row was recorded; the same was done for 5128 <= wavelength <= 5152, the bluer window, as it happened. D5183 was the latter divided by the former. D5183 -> -1.5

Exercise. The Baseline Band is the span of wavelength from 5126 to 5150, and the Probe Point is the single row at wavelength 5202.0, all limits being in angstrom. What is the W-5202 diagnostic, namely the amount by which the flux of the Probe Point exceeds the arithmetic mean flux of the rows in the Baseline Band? 0.00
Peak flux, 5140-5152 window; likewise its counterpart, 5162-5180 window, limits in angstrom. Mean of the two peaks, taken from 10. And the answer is 8.71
